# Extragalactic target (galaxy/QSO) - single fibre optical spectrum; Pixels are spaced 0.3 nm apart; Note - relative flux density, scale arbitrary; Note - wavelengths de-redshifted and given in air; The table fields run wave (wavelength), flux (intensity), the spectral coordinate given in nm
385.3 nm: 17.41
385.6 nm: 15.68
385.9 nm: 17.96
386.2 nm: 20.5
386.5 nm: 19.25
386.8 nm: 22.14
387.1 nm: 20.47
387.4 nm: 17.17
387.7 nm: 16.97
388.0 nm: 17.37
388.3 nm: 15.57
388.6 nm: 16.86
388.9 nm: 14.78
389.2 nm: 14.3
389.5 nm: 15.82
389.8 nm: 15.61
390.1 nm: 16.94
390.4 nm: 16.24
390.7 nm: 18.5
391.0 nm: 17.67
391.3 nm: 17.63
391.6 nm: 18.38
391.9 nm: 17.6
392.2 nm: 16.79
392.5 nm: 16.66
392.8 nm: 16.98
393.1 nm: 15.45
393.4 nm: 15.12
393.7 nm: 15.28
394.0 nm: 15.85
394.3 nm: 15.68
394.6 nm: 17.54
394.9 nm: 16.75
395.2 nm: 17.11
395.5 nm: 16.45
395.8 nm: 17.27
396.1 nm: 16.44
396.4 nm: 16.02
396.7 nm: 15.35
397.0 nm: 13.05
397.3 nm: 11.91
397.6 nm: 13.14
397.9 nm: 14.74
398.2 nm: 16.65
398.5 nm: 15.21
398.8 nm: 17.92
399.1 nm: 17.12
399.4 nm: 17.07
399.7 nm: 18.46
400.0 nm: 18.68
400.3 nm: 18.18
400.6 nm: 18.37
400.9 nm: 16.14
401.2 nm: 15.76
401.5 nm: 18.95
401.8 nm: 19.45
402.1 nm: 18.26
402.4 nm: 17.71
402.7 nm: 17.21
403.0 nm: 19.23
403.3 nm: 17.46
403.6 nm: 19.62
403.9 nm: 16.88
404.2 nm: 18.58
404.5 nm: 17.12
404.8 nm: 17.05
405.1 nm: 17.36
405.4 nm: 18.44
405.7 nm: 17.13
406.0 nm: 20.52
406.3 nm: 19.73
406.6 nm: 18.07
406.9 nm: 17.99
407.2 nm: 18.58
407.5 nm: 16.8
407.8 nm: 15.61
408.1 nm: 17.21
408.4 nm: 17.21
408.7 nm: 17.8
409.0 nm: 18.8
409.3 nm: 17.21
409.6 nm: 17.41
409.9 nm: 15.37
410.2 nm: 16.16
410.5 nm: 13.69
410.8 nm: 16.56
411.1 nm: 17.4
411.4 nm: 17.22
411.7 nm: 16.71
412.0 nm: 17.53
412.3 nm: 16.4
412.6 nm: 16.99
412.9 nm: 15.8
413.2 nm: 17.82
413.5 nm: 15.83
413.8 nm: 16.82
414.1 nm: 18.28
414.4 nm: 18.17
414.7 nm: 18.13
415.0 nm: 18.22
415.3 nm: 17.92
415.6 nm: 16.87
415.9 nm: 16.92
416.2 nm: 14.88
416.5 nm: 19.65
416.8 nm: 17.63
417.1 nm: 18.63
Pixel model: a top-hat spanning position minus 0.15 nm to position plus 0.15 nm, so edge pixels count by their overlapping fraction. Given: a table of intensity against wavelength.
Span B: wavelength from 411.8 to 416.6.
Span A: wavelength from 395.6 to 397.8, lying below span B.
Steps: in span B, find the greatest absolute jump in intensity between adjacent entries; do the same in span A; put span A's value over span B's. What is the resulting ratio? 0.48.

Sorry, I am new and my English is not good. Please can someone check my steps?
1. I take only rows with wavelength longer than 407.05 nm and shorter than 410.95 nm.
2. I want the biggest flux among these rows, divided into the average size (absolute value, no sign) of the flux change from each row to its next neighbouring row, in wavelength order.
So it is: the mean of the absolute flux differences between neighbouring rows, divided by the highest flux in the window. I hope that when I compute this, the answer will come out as 0.071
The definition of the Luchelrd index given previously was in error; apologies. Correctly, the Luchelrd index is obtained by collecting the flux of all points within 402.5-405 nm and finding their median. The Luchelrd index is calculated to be 17.3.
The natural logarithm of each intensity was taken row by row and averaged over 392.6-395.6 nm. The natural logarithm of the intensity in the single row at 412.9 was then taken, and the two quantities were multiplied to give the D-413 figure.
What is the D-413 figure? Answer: 7.69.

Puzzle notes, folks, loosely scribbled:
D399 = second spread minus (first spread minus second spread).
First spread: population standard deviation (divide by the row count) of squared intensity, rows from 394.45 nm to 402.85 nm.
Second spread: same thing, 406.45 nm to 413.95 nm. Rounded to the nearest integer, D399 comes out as 15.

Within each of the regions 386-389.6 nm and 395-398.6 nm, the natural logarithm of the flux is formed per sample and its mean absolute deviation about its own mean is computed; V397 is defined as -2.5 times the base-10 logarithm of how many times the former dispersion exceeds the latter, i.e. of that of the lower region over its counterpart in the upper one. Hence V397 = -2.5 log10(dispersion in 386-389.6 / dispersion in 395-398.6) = -0.16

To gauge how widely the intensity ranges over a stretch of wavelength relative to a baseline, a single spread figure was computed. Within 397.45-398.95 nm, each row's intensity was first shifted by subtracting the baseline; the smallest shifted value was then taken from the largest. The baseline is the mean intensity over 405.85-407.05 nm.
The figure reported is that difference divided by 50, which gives 0.10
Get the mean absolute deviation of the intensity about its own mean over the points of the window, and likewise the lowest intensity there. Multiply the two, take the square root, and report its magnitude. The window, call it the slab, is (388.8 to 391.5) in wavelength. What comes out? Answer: 4.06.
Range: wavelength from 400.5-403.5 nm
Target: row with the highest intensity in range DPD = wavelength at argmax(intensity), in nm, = 401.8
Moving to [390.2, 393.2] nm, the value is 390.7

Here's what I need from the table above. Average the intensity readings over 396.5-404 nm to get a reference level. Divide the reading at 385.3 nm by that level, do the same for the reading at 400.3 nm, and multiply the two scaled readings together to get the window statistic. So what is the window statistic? 1.11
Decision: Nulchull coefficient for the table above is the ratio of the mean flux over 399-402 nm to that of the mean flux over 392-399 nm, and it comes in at 1.13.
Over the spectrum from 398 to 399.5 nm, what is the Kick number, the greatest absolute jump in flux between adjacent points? 2.71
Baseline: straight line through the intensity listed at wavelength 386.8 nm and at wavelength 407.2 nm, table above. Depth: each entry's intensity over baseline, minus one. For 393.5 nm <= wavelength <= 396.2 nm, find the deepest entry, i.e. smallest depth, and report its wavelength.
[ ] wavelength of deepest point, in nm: 393.7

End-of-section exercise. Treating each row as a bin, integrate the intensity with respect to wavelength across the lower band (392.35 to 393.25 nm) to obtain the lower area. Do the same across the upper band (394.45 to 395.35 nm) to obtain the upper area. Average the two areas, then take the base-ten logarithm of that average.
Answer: 1.18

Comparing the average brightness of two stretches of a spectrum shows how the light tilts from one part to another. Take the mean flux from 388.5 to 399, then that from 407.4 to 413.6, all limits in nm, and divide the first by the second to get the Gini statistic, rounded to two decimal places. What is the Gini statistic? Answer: 0.96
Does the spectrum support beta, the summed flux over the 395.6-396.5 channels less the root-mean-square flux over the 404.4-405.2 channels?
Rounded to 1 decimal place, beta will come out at 32.6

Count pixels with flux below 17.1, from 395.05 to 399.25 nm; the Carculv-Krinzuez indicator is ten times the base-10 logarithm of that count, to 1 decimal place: 10.0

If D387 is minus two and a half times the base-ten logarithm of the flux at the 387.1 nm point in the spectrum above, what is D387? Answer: -3.3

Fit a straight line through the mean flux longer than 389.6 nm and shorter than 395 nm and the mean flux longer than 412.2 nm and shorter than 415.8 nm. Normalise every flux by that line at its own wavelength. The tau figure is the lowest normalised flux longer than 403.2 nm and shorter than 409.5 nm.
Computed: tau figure 0.912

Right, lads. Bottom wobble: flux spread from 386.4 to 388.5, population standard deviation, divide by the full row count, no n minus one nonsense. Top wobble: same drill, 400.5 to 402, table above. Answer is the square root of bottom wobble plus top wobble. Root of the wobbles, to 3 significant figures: 1.90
